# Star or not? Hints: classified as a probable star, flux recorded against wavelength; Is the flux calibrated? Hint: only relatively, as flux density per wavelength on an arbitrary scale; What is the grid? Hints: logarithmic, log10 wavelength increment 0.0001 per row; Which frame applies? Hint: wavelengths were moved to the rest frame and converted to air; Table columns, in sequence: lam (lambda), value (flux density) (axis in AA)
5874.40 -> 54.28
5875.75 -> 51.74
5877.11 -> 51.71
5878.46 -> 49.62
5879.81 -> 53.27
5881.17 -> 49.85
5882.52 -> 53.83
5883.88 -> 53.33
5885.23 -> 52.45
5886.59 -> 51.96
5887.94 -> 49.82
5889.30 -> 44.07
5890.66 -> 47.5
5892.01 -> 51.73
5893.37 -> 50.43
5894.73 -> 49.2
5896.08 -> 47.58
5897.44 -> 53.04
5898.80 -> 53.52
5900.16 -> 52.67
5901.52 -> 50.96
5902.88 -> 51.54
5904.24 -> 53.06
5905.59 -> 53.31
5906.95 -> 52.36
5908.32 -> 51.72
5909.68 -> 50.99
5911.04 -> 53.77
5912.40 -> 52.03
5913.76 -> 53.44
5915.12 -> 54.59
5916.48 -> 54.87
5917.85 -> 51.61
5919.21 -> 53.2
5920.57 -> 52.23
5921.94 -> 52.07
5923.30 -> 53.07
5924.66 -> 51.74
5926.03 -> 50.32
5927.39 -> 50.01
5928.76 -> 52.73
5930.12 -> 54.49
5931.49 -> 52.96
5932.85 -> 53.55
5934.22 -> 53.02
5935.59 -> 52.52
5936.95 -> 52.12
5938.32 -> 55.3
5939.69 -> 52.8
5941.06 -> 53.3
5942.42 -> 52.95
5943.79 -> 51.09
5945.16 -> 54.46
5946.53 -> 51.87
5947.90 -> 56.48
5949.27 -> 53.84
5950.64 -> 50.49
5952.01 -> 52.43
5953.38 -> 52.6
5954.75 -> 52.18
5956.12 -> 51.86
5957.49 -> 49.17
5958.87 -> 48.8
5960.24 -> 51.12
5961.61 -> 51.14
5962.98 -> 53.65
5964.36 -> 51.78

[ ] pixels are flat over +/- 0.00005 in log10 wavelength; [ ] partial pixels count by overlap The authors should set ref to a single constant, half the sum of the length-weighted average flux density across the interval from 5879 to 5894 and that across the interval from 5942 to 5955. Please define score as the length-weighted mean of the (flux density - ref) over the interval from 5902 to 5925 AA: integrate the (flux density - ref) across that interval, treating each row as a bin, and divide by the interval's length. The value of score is 0.9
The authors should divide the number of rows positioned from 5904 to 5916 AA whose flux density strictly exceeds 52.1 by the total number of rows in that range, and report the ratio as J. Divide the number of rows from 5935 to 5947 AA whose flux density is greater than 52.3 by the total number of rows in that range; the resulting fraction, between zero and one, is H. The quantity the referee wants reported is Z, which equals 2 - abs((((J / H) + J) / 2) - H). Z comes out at 1.83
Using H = 0.67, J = 0.67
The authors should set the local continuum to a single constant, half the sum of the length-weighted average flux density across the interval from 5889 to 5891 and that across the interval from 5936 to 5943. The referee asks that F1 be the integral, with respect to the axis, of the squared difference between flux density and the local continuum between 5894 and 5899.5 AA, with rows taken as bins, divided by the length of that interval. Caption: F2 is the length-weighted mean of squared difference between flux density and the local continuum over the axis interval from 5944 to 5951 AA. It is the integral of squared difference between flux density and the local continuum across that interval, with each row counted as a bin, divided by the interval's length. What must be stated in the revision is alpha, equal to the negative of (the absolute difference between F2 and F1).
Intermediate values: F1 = 8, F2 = 19.2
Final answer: -11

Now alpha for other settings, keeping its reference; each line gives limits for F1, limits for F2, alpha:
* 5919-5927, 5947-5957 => -7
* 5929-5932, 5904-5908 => -7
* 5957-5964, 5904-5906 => -9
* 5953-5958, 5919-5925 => -3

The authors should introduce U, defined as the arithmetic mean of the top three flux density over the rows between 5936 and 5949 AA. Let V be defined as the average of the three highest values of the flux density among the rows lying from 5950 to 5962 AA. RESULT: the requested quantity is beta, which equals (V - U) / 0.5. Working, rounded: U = 55.4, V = 52.4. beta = -6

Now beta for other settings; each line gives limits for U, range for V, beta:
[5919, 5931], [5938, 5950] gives 4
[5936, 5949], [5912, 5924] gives -2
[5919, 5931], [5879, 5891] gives 0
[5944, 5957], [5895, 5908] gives -3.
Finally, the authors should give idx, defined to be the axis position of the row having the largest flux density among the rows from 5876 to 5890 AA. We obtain 5882.52 AA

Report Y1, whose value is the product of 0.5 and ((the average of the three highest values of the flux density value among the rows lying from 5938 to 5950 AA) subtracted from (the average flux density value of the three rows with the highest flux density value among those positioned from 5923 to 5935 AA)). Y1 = -0.9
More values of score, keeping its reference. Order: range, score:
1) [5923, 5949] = 1.1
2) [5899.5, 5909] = 0.4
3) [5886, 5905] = -1.3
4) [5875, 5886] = 0.2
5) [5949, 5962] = -0.5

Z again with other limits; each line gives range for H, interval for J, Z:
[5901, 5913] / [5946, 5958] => 1.54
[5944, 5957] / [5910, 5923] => 1.62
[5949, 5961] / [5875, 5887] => 1.44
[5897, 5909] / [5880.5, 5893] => 1.75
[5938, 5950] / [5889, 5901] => 1.60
